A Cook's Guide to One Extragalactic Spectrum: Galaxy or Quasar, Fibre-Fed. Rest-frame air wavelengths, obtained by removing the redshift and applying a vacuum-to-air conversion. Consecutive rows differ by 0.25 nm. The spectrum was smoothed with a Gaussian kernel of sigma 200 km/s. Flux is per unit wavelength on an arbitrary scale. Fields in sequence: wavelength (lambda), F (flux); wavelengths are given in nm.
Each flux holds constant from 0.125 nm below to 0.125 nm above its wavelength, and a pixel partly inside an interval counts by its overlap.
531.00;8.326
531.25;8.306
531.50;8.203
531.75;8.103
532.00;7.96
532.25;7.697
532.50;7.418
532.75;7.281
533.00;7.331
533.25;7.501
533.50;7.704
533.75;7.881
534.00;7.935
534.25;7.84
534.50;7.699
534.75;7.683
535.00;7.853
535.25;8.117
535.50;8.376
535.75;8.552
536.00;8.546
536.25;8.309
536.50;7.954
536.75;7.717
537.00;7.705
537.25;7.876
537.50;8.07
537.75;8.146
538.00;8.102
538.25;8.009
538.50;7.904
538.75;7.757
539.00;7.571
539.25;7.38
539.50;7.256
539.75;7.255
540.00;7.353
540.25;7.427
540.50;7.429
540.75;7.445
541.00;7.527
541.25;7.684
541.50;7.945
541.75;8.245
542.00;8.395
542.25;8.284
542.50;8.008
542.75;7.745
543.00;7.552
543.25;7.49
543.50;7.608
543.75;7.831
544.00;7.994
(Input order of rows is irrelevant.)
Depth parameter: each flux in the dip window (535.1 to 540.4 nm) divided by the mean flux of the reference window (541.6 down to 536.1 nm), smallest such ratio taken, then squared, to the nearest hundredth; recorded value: 0.88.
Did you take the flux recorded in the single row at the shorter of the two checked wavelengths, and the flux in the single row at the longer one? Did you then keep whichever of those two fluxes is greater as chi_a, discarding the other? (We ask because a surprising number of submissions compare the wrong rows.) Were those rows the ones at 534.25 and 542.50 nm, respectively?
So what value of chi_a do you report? 8.0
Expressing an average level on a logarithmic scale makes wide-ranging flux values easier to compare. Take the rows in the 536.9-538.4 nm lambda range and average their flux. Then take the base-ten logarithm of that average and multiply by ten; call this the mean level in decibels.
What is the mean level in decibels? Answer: 9.02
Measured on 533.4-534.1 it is 8.94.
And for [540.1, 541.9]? 8.85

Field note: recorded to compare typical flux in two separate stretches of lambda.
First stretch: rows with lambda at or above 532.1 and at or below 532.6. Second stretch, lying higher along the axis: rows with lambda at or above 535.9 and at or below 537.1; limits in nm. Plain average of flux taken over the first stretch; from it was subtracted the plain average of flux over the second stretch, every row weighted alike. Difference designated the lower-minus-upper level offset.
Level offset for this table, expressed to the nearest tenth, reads -0.5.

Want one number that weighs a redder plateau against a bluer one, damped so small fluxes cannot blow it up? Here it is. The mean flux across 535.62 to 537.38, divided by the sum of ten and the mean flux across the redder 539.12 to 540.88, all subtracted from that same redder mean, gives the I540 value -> 6.90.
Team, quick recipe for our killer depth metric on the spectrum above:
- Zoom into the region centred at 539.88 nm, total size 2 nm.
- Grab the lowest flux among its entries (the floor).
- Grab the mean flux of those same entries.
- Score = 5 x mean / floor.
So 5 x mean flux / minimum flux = 5.09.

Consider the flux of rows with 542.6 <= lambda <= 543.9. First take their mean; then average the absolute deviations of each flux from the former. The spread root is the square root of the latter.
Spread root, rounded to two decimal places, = 0.34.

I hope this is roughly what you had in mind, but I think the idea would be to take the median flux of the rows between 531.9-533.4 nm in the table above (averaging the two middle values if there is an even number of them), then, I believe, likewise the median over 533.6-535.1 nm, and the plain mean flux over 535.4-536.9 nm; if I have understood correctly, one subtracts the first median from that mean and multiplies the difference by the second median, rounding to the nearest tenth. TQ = 6.1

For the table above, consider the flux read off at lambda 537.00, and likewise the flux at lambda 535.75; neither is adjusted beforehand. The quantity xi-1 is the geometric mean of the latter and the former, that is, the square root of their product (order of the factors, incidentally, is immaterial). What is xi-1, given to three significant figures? 8.12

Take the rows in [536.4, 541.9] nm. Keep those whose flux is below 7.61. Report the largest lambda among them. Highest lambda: 541.00 nm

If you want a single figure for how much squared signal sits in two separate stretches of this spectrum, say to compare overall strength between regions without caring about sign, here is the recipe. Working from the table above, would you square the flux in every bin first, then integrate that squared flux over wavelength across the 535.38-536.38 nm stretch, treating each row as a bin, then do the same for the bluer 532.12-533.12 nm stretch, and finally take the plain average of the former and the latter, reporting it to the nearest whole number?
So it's 63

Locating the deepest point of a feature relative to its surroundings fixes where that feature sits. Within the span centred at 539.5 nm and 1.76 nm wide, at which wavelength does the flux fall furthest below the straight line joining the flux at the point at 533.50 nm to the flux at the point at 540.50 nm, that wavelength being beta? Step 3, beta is 539.50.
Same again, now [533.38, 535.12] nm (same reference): 533.50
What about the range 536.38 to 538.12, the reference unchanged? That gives 537.00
